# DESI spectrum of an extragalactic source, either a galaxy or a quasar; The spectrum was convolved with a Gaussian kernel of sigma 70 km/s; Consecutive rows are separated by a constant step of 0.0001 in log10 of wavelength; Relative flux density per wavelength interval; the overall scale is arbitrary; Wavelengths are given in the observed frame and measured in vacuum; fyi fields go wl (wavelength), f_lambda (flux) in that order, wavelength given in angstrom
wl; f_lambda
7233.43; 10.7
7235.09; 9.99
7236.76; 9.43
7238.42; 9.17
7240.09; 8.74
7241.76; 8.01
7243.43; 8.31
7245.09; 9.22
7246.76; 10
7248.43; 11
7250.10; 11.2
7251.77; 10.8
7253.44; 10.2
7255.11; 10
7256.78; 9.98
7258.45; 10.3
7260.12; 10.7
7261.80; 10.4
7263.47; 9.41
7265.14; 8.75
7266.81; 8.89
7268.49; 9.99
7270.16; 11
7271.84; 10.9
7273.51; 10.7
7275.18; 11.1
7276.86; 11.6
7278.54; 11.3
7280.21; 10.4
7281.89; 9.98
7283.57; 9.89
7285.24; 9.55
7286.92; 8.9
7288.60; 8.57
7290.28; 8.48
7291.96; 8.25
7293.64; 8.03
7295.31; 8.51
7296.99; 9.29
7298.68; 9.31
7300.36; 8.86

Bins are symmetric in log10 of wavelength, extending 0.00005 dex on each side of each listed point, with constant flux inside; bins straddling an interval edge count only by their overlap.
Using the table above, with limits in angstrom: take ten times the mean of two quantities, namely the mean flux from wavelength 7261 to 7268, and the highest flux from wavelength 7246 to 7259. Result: 103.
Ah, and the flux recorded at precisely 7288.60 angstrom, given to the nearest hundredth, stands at 8.57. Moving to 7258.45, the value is 10.30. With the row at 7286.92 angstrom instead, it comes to 8.90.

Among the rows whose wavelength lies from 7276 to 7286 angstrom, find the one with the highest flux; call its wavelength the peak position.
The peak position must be 7276.86 angstrom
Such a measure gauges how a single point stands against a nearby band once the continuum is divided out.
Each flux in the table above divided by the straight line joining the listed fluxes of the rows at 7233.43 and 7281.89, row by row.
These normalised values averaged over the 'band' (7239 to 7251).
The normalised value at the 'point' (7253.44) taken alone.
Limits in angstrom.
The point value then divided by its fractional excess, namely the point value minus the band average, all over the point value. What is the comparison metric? 12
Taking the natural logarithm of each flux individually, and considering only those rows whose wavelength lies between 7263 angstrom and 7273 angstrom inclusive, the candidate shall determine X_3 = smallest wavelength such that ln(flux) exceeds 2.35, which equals 7270.16 angstrom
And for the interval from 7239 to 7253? 7248.43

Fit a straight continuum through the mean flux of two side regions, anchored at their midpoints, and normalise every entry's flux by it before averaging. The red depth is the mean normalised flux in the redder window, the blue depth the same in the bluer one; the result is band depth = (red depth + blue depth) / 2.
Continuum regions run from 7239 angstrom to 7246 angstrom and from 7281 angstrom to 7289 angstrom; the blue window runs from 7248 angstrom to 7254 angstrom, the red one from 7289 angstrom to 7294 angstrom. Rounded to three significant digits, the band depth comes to 1.05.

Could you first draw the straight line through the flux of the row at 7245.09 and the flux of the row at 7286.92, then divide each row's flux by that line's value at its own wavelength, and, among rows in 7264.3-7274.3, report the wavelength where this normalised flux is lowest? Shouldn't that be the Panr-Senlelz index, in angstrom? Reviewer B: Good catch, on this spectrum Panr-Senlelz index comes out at 7265.14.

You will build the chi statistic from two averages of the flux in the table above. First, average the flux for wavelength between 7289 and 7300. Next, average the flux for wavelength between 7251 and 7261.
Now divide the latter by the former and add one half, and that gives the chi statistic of 1.69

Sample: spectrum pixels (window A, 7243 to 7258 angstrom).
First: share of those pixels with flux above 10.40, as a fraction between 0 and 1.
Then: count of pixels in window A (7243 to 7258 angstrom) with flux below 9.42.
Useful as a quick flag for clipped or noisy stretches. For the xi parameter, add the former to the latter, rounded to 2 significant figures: 2.3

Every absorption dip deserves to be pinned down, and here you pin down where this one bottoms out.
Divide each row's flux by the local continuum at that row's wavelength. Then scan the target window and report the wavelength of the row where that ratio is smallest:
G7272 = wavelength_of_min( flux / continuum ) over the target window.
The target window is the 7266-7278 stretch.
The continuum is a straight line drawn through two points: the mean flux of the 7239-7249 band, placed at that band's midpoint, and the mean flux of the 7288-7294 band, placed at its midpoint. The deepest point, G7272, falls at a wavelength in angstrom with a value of 7266.81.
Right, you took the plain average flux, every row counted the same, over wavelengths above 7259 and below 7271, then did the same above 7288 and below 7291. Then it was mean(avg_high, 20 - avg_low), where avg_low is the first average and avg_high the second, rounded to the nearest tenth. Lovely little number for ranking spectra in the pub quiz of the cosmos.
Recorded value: 9.3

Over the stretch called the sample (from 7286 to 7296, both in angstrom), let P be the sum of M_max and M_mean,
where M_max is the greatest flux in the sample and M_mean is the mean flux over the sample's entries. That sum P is 17.4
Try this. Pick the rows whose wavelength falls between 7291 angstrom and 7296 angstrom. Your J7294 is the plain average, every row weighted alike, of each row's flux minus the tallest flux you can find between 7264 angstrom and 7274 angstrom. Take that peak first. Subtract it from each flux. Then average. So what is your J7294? -2.7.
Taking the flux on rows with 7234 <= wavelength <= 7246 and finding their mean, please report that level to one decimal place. 9.0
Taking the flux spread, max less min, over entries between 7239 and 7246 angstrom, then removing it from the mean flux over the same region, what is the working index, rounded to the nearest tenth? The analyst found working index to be 7.4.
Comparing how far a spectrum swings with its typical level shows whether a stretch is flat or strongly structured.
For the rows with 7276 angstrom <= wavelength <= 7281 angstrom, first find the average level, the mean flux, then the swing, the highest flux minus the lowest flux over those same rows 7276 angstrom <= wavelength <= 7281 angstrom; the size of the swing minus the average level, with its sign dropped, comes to 9.9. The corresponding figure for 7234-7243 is 7.1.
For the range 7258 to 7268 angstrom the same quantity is 7.8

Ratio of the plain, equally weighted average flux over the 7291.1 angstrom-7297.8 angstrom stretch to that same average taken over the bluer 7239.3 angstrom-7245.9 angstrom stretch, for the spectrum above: 0.99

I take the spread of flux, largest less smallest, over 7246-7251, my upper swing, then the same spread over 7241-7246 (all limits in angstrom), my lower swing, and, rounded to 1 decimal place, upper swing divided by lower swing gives 1.0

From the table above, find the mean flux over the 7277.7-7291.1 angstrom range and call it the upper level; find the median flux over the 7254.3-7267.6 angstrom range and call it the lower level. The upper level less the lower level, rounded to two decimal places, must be -0.36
